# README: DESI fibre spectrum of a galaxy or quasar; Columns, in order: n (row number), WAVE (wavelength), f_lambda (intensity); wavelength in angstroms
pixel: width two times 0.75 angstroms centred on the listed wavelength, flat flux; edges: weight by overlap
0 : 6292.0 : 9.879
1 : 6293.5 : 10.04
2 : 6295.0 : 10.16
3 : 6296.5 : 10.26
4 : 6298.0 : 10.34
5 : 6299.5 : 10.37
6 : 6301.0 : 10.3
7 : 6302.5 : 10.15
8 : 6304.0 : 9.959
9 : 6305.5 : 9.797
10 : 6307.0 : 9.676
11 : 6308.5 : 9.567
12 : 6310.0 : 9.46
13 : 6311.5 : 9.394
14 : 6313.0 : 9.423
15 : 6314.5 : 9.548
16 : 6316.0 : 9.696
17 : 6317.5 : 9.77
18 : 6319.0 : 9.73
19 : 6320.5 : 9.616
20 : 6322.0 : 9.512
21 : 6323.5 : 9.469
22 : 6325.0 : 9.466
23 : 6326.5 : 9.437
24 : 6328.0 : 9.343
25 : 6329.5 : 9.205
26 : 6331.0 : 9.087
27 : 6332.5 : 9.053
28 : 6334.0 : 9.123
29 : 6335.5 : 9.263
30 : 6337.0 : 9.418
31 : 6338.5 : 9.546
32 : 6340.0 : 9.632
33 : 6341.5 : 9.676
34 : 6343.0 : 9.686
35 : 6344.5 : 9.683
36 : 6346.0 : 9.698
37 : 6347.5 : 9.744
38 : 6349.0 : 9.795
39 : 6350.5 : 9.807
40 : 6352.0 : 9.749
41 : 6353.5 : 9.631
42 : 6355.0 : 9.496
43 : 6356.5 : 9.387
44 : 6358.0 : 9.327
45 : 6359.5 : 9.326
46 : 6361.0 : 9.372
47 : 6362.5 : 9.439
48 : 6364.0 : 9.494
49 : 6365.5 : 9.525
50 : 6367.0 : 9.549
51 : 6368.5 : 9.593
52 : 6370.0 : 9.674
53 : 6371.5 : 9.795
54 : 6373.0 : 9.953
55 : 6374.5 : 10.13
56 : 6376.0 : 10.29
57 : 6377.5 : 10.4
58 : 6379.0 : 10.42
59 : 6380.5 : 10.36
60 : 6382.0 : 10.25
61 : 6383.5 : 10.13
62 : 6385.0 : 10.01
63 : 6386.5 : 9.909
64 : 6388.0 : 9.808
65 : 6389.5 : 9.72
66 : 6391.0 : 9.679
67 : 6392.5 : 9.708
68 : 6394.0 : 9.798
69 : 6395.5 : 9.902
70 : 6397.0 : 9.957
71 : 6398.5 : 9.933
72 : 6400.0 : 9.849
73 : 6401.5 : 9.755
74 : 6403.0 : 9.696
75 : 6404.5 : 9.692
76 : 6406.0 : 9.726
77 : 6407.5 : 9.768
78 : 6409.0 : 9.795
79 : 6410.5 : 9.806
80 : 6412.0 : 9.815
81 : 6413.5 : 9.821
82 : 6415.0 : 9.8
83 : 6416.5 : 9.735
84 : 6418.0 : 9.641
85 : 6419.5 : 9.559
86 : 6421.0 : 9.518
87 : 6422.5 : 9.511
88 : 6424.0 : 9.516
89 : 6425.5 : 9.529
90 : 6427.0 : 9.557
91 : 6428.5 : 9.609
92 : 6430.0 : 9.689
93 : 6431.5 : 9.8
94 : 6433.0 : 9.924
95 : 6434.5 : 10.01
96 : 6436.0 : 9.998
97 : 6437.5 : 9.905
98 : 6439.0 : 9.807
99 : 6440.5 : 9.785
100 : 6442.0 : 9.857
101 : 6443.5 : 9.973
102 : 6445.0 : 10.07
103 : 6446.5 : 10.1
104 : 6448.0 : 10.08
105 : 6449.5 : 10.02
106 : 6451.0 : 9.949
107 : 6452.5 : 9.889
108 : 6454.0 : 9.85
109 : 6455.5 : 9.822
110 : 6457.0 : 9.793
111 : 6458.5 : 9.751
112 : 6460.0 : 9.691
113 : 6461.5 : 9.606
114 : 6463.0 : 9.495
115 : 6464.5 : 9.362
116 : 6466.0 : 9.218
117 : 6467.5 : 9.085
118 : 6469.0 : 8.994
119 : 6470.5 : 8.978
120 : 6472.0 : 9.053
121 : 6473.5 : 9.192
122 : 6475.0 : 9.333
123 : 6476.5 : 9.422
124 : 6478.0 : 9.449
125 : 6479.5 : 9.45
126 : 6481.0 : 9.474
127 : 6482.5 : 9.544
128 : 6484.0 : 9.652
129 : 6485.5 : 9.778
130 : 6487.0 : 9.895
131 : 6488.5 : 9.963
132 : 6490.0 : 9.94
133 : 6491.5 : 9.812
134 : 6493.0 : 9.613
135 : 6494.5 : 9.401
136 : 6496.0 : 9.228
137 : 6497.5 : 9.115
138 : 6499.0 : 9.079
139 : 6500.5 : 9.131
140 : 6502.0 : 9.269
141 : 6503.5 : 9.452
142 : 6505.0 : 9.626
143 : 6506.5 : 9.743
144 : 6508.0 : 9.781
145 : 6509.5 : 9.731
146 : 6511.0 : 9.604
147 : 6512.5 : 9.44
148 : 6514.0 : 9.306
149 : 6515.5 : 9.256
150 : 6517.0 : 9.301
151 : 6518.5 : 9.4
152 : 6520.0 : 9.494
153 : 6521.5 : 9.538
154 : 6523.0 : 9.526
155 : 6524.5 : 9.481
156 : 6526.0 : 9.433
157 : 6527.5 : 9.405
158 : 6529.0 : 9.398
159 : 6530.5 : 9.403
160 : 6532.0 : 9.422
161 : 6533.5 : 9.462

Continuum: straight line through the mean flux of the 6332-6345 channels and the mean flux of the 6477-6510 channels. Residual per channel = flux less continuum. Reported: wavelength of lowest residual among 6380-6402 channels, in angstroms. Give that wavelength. 6391.0 angstroms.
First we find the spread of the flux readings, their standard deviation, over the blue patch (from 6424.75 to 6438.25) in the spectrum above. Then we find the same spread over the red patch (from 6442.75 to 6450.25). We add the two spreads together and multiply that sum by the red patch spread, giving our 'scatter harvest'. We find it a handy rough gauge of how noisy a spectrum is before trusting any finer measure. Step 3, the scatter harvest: 0.01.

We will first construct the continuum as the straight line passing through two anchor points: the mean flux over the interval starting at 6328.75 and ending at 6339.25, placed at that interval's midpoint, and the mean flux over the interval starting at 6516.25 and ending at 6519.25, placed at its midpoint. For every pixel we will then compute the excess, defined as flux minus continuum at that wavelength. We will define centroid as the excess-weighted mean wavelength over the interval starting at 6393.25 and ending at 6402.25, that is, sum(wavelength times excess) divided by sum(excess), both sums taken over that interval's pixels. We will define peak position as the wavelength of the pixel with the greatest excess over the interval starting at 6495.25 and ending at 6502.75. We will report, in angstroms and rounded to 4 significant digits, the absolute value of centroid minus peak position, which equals 104.3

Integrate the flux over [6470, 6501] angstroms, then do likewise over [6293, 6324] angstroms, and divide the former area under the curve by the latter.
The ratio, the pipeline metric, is 0.96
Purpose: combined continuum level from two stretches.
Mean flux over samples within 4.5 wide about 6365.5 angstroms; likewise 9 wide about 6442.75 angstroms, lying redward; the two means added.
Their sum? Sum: 19.5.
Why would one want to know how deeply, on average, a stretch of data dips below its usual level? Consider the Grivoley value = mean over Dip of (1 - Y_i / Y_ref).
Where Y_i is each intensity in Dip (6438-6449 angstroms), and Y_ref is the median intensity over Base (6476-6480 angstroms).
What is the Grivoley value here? -0.053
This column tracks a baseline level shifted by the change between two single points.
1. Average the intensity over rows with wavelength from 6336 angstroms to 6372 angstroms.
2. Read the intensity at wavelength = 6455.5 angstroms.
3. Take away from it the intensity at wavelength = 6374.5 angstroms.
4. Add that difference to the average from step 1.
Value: 9.3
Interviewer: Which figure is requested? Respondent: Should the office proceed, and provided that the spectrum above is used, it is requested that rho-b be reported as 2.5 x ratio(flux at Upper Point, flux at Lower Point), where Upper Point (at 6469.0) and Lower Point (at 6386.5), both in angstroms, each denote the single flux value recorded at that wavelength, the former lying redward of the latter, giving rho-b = 2.27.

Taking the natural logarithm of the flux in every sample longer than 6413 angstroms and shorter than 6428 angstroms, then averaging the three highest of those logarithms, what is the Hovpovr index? 2.28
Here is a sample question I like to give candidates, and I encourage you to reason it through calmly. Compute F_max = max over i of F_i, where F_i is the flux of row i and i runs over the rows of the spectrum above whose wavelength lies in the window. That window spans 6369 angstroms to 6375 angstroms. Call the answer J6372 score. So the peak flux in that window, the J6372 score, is 10.13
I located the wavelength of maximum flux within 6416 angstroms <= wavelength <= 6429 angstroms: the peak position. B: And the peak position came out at 6416.5 angstroms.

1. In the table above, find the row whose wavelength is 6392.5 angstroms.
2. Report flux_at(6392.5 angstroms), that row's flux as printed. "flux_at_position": 9.708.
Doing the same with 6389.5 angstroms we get 9.72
